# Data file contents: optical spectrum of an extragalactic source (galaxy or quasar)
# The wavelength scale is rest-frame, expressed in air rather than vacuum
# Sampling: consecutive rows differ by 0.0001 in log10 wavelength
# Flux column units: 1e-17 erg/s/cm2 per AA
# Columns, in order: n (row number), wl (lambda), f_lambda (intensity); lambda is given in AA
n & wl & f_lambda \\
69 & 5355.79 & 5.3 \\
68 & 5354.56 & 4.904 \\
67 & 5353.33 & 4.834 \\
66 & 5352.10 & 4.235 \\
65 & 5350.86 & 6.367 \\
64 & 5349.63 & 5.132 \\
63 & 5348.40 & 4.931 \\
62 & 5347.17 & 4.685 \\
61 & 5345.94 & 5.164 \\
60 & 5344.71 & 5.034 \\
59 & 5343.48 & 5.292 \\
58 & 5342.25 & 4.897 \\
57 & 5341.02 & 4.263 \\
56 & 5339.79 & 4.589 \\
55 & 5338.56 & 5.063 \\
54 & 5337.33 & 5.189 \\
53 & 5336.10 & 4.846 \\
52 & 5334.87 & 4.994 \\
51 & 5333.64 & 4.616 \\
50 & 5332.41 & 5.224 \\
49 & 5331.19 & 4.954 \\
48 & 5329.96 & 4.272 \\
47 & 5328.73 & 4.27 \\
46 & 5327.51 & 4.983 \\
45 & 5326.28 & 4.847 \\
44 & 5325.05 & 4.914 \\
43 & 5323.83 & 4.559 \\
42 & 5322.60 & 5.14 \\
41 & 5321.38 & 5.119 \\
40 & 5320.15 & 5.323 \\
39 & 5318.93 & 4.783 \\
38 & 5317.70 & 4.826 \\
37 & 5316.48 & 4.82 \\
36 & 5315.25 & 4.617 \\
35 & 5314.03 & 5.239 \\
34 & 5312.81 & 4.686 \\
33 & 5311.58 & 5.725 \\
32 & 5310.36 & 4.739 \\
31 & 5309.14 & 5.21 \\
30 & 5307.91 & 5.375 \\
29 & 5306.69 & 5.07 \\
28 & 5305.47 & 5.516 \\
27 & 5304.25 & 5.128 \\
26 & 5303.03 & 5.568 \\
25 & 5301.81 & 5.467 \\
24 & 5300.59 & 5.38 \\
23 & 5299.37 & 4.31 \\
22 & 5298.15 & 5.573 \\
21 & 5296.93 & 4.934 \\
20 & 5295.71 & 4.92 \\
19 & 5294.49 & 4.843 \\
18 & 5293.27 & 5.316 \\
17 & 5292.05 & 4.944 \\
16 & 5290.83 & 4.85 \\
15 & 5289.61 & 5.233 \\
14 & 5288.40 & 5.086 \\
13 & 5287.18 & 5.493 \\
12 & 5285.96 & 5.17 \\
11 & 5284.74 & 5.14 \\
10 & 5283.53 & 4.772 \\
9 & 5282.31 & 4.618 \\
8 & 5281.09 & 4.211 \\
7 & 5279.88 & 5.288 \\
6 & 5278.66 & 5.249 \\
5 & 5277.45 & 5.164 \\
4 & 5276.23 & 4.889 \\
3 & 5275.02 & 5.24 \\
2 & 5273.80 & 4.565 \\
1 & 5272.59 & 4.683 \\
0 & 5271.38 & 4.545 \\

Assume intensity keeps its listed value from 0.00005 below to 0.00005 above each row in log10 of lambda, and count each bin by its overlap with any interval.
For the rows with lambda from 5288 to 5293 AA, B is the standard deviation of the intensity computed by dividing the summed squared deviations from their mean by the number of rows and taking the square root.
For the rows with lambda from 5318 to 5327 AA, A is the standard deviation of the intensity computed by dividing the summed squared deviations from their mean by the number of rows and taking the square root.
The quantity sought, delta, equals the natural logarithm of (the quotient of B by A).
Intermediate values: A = 0.24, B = 0.15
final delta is -0.5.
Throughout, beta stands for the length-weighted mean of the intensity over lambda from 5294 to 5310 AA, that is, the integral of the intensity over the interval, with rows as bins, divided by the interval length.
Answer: 5.17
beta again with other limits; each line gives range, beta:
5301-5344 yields 4.98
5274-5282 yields 4.97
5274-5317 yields 5.07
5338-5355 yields 4.96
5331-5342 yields 4.86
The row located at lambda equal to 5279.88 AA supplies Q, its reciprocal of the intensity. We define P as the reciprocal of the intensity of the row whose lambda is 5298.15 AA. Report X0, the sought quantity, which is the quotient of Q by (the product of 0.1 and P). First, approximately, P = 0.179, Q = 0.189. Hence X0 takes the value 10.5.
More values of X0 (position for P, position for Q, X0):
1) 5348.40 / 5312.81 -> 10.5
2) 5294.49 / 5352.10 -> 11.4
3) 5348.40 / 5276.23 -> 10.1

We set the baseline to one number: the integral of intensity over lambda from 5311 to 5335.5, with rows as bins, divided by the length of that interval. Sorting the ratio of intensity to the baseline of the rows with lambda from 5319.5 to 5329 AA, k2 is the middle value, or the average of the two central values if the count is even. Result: 1.01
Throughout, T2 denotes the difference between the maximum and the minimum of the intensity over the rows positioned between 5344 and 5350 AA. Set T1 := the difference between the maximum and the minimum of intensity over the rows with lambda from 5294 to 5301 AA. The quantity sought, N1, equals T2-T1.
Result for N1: -0.78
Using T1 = 1.3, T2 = 0.5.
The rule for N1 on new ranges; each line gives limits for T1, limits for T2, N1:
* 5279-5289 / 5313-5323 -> -0.58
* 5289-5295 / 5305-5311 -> 0.30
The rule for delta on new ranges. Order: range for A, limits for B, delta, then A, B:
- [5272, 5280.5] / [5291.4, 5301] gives 0.3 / 0.28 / 0.37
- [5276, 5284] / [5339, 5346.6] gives 0.0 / 0.36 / 0.35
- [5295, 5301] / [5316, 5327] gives -0.7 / 0.44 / 0.22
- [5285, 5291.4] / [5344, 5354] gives 1.0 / 0.21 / 0.57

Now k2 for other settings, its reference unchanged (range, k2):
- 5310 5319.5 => 0.98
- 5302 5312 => 1.08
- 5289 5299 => 1.01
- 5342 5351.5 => 1.04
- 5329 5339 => 1.02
